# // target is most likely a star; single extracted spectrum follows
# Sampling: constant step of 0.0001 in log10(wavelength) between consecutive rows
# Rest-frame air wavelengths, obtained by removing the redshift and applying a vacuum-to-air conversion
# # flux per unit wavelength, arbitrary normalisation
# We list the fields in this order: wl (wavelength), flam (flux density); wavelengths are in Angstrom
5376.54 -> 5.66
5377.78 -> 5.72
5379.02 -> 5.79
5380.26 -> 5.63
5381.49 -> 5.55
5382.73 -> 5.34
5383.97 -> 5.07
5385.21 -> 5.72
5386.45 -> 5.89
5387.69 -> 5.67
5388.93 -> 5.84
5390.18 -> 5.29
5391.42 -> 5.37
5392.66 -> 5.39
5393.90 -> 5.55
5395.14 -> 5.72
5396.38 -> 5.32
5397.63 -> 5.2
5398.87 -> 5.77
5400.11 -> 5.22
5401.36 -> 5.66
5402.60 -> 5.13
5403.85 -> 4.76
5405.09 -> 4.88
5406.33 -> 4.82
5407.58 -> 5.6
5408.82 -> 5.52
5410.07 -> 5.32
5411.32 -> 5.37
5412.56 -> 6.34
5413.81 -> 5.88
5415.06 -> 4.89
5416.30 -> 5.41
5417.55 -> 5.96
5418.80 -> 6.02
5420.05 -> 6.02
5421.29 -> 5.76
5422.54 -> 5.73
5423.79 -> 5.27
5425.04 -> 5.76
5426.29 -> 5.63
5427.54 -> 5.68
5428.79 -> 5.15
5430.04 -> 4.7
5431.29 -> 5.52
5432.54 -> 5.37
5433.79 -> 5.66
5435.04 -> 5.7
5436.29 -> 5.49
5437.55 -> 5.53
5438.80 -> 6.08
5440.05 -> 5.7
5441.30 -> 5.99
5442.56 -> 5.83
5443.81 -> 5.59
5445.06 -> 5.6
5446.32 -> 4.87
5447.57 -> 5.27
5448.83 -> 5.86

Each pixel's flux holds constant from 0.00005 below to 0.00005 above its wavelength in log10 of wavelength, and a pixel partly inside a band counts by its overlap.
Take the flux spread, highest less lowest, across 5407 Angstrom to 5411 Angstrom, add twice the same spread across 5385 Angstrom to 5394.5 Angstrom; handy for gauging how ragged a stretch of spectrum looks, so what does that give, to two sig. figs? 1.5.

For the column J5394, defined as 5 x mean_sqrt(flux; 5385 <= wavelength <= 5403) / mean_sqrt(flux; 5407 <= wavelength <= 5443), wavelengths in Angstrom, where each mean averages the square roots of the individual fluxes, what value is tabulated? 4.96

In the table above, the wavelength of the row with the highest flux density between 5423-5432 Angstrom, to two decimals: 5425.04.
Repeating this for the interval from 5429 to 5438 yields 5435.04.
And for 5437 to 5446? 5438.80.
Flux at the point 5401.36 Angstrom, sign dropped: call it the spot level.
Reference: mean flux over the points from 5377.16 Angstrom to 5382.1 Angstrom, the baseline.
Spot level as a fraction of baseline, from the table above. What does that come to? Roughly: 1.00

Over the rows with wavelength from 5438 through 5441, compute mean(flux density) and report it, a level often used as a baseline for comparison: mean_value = 5.89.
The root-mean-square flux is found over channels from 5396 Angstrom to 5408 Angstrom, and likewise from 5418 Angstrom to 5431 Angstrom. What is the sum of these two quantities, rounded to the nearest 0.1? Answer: 10.8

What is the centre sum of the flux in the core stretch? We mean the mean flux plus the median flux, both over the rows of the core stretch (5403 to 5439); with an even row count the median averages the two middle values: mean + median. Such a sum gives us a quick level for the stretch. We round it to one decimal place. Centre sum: 11.0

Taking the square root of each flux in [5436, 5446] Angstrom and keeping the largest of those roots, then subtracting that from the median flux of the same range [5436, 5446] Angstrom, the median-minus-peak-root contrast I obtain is 3.2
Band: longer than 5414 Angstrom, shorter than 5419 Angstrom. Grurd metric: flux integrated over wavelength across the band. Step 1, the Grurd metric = 27.8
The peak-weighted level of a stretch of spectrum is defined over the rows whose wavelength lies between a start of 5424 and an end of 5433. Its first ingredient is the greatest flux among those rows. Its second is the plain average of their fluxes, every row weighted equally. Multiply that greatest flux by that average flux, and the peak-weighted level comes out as 31.1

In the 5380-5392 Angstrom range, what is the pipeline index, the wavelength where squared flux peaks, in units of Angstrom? 5386.45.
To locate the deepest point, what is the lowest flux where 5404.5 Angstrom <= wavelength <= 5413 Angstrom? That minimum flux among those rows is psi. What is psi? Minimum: 4.82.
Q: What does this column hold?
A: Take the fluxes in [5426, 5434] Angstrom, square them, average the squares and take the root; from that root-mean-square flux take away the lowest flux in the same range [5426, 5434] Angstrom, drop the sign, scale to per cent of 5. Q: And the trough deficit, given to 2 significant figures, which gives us 14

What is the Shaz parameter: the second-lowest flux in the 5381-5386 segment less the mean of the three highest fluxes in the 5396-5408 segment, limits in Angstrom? -0.34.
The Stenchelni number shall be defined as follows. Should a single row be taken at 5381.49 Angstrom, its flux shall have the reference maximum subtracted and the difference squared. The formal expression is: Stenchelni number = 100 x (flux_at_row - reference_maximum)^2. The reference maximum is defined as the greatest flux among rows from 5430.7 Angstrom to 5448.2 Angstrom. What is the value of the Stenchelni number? 28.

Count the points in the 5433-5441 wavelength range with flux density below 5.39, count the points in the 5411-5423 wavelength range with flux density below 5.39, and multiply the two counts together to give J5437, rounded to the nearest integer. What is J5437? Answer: 0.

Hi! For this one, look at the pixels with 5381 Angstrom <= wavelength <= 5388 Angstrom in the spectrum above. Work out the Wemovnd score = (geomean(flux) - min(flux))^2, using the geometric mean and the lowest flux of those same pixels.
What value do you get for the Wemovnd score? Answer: 0.21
